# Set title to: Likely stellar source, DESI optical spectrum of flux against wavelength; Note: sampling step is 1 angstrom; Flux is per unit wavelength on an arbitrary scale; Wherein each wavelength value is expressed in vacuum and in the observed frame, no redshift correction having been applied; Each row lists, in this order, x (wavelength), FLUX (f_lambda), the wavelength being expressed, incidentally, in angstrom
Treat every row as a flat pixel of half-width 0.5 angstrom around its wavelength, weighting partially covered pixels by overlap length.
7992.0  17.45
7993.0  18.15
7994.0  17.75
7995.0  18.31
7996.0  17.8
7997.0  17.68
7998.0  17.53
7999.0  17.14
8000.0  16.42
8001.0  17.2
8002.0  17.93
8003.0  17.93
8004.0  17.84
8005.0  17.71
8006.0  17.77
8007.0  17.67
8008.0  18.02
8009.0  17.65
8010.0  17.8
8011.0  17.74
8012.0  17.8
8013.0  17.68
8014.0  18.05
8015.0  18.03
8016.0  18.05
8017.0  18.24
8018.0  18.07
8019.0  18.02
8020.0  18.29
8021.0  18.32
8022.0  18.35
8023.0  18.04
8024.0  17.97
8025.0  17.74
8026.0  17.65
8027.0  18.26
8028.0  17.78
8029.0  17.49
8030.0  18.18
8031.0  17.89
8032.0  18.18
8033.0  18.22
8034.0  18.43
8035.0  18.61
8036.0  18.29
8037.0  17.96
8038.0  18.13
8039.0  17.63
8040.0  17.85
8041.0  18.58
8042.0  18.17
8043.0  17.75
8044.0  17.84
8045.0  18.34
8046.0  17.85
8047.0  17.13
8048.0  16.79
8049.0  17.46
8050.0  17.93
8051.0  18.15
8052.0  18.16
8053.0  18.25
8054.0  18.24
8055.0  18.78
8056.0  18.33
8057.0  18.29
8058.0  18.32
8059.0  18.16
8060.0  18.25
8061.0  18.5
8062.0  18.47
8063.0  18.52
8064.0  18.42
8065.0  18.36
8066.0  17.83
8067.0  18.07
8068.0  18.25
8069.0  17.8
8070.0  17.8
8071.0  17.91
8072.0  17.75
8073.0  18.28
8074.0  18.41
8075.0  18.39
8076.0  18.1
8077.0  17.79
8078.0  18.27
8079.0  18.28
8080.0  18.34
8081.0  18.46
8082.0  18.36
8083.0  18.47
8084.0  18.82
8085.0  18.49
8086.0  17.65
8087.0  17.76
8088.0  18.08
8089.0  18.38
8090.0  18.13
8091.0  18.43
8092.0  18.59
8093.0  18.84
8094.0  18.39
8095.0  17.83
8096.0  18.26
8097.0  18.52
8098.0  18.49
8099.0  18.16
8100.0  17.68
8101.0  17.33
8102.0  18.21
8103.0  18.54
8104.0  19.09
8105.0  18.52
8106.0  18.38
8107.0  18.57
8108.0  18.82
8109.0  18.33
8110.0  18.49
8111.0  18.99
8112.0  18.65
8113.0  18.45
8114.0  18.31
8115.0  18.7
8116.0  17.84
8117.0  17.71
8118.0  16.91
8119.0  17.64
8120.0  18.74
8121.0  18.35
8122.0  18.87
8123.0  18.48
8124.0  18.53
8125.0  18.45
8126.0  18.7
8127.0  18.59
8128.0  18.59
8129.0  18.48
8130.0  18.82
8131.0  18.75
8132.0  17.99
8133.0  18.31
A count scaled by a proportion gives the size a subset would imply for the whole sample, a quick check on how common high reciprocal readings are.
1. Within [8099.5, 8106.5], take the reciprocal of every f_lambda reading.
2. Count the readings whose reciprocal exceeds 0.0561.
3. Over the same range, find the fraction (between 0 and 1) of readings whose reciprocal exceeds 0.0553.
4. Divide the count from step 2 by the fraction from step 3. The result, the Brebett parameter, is 7.0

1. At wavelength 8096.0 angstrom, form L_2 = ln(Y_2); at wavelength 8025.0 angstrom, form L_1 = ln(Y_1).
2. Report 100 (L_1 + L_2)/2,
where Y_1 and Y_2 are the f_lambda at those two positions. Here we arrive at 289.0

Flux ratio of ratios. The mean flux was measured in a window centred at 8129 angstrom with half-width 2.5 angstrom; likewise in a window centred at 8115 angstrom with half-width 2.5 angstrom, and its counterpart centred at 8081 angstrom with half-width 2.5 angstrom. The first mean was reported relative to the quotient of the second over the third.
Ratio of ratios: 18.8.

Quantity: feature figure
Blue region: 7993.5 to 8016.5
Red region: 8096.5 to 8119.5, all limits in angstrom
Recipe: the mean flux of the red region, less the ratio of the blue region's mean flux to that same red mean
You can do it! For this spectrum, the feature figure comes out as 17.31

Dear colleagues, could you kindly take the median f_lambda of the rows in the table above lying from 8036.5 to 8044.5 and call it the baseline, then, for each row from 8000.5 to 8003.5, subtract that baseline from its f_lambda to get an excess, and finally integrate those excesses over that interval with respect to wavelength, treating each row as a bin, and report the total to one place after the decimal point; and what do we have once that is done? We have -0.7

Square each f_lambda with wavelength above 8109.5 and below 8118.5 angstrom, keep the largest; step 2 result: 361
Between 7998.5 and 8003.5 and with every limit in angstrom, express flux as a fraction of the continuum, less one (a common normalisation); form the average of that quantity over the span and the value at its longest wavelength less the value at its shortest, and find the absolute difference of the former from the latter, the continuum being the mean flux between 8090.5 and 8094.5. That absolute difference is 0.11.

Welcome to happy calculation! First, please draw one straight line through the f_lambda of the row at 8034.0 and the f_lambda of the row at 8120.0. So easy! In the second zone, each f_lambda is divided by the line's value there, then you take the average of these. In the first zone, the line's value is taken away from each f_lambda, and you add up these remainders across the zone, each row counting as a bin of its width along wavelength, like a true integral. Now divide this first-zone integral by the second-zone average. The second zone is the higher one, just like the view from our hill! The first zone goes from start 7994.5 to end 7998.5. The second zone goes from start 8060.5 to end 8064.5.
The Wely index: -1.86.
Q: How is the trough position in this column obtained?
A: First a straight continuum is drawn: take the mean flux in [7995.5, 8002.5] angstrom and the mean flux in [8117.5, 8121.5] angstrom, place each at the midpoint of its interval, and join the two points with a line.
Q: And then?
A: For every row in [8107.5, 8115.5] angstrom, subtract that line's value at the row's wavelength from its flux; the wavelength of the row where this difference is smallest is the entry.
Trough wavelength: 8114.0 angstrom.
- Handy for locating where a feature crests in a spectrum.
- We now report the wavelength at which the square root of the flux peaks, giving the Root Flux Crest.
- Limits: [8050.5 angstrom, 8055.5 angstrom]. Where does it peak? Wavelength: 8055.0 angstrom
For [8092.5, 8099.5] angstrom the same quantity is 8093.0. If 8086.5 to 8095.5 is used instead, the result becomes 8093.0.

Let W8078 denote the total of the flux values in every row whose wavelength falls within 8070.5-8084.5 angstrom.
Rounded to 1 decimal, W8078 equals 255.6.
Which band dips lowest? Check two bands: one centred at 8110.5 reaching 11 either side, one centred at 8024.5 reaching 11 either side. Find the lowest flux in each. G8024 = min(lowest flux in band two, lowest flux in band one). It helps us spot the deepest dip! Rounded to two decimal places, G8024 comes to 16.91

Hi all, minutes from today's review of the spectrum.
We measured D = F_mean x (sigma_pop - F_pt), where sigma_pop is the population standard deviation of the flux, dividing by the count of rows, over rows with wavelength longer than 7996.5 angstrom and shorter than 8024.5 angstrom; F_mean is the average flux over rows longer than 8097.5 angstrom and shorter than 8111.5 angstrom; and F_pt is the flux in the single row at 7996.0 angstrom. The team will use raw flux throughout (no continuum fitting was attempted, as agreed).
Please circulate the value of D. -320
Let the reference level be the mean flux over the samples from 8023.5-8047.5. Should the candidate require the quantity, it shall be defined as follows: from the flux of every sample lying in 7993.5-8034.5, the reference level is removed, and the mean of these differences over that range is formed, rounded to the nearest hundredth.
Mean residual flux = -0.13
